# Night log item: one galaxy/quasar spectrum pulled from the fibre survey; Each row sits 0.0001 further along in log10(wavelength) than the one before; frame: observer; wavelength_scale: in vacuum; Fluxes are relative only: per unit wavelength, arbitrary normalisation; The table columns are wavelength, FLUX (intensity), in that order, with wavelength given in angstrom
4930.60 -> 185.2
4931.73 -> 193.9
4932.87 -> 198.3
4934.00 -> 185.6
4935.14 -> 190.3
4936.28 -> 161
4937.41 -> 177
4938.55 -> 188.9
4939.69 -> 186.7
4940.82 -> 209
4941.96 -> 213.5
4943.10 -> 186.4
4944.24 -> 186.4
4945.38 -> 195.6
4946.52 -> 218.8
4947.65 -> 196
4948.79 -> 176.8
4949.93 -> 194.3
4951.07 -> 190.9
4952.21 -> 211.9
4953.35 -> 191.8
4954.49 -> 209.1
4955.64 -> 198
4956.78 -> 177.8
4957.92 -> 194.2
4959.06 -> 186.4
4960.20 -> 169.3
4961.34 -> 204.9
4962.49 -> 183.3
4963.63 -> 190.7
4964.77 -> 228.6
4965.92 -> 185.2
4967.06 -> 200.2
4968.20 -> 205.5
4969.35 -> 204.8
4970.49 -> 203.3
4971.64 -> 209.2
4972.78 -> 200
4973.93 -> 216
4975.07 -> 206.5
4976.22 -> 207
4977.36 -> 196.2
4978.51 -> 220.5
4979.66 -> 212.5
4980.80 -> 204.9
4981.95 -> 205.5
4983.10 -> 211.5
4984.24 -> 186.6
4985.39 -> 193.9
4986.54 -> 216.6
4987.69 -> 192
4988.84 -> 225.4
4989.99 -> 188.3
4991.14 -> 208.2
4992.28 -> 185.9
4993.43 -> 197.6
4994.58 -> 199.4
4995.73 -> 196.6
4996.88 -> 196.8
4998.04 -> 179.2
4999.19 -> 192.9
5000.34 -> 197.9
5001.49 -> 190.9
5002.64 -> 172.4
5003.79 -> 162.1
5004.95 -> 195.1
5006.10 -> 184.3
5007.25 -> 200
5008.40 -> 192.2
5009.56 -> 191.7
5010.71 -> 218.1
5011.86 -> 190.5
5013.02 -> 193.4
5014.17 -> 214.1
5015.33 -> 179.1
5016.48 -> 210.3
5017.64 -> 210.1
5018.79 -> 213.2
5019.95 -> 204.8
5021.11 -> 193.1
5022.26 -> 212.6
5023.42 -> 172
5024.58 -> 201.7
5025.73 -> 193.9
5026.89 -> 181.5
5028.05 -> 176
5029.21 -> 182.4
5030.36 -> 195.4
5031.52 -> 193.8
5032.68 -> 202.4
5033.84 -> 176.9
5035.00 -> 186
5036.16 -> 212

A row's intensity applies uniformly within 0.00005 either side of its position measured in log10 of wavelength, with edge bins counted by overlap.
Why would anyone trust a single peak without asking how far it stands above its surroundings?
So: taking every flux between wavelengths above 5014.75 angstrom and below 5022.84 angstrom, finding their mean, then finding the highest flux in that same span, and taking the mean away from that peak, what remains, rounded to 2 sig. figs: 9.9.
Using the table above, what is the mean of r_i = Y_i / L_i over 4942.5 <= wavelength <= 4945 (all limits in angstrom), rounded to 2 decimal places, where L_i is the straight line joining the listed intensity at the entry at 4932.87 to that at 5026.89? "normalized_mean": 0.95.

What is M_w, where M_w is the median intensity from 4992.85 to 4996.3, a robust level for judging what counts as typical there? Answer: 198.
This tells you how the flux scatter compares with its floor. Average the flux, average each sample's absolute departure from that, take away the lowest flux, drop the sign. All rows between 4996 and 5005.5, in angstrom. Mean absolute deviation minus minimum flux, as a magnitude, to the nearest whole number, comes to 151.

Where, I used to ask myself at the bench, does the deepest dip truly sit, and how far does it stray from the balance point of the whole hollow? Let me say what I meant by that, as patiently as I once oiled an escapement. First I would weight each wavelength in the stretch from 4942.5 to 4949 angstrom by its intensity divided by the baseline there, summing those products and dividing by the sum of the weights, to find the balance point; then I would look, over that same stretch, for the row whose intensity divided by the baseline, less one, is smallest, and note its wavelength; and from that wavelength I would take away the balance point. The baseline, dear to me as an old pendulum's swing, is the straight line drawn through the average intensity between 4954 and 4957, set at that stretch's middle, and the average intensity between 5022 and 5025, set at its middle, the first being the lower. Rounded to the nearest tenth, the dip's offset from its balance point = 2.8 angstrom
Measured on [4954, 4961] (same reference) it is 3.0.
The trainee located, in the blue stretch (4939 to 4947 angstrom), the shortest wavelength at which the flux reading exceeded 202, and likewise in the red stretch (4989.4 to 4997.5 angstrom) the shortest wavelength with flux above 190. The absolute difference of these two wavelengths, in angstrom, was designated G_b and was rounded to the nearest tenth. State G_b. 50.3 angstrom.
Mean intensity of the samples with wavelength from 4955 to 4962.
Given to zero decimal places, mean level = 188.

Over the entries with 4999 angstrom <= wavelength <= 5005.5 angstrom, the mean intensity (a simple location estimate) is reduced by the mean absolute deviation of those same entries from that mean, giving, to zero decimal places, 173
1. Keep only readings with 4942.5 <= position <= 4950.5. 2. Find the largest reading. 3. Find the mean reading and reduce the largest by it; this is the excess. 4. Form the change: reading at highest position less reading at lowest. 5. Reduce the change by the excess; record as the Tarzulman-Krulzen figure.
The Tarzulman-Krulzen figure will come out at -17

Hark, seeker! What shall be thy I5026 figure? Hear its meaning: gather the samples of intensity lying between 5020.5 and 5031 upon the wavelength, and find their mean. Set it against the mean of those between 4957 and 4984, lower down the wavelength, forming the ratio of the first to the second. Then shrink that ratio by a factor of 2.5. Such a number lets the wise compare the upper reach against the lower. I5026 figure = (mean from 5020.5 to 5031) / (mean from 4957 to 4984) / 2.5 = 0.38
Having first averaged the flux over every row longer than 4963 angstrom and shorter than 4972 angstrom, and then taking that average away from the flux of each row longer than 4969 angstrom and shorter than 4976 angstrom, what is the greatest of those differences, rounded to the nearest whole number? 13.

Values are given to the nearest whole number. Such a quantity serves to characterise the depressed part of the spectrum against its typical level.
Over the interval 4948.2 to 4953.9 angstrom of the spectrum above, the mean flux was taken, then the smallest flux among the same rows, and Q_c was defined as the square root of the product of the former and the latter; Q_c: 185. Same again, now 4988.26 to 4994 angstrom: 193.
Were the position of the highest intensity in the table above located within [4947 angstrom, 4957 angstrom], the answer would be 4952.21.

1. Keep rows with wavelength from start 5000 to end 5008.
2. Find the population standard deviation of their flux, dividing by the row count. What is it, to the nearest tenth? 13.1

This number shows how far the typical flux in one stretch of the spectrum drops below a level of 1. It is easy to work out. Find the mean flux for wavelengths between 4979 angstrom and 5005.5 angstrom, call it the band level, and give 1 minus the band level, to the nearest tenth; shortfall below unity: -195.2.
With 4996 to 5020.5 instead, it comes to -193.7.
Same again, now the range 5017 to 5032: -193.7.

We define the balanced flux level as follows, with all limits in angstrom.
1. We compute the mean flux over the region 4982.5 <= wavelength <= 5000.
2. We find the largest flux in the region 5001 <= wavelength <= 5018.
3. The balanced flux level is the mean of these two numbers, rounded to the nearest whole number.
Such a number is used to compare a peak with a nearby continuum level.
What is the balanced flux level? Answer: 208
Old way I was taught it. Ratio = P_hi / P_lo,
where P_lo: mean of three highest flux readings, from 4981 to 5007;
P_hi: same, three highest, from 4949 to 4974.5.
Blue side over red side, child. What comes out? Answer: 1.00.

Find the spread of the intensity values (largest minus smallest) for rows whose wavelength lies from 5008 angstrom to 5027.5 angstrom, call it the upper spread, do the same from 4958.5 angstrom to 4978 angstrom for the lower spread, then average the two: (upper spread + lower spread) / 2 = 52.7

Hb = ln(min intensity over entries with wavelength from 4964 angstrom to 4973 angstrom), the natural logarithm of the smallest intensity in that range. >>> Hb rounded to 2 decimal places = 5.22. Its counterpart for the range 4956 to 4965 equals 5.13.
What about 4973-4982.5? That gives 5.28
